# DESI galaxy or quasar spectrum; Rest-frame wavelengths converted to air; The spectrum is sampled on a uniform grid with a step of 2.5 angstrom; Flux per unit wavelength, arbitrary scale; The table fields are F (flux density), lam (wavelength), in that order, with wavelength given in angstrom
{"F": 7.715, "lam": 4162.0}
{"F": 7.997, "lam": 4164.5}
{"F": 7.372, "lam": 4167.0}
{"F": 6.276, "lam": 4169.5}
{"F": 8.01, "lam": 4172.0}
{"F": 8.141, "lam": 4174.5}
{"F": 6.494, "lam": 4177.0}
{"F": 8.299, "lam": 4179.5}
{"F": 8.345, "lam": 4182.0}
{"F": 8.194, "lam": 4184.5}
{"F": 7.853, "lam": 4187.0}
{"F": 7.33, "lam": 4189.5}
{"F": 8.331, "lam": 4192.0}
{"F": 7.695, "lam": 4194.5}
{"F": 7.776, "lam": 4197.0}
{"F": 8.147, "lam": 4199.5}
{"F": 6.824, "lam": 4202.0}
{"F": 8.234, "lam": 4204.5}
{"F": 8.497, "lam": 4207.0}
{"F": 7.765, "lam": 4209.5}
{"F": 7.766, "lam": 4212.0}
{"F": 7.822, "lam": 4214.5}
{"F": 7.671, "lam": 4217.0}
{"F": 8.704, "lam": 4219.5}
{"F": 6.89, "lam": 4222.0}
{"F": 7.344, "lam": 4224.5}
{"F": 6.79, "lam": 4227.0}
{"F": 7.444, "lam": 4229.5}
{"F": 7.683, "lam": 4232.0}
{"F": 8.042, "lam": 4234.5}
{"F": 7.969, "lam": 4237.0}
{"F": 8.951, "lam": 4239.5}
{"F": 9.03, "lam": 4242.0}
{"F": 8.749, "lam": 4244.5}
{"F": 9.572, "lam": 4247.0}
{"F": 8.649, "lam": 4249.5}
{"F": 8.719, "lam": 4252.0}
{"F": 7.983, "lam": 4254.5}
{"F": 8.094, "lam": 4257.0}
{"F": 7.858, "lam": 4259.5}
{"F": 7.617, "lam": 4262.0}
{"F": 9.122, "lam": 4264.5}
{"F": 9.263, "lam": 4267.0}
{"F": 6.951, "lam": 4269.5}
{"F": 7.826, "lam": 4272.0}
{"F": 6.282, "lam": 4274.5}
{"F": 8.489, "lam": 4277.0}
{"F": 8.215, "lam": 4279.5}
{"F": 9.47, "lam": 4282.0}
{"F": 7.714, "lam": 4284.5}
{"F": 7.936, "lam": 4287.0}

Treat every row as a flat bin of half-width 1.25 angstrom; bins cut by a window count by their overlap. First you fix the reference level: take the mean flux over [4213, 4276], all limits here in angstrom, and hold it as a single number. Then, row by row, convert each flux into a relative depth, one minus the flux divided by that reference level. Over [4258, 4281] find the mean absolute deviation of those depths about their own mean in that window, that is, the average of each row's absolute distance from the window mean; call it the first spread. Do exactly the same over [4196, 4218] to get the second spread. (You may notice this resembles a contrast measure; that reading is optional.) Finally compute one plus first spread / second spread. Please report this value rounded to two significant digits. 3.4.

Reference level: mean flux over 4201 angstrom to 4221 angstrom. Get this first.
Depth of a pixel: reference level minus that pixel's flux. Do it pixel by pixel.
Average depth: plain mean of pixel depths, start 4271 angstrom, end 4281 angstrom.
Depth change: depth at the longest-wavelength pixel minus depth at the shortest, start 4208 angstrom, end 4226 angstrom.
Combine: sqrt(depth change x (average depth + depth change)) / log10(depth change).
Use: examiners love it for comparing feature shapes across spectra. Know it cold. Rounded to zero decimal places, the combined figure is -1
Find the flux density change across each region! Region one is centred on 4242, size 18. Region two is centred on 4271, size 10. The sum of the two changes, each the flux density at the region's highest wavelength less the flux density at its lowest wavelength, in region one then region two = -2.4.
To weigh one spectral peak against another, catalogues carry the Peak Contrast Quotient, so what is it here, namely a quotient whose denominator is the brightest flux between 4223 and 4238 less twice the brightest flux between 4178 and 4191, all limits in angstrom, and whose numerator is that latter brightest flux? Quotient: -0.96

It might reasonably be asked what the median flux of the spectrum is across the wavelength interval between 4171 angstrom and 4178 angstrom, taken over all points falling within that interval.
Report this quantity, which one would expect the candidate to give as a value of 8.0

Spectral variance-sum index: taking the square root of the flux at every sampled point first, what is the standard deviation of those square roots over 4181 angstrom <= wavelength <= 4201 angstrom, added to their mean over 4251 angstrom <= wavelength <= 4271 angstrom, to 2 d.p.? 2.92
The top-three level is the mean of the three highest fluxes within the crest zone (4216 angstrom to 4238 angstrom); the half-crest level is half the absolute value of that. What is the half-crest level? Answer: 4.12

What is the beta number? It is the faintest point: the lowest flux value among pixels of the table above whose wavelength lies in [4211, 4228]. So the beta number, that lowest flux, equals 6.79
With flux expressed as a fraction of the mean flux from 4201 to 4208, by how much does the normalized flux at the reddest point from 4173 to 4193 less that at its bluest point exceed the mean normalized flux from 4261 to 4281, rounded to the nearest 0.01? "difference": -0.99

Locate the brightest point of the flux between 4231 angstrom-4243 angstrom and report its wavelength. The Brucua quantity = 4242.0 angstrom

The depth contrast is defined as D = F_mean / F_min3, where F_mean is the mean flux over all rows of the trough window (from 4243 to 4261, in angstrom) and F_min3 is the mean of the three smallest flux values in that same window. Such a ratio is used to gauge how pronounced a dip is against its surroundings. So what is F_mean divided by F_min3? 1.07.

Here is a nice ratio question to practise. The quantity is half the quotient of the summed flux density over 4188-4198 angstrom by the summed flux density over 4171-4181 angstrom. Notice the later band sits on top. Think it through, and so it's 0.503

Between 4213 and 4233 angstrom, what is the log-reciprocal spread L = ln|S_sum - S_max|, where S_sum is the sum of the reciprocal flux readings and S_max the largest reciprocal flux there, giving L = -0.1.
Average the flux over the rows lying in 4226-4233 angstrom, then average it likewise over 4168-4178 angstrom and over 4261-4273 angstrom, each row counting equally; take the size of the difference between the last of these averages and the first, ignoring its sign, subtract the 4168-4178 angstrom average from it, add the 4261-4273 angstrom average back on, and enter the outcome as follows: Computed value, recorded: 1.8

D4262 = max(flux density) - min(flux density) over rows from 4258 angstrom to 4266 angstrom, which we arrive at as 1.5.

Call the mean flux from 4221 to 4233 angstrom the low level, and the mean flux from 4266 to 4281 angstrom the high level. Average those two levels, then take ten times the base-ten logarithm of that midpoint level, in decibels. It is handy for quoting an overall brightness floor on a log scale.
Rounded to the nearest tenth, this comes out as 8.8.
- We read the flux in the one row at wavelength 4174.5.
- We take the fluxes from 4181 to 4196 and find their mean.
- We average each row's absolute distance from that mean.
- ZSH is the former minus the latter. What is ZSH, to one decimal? 7.8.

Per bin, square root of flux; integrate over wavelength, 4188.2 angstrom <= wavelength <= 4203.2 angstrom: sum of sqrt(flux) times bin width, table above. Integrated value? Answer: 42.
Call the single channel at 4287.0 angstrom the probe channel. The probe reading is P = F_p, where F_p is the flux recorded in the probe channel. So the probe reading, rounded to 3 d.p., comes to 7.936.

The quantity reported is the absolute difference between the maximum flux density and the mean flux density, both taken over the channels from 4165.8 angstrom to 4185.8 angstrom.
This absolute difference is 0.70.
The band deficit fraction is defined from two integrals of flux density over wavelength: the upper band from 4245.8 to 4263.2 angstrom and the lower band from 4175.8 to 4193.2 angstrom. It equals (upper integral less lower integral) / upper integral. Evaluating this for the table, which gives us 0.062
